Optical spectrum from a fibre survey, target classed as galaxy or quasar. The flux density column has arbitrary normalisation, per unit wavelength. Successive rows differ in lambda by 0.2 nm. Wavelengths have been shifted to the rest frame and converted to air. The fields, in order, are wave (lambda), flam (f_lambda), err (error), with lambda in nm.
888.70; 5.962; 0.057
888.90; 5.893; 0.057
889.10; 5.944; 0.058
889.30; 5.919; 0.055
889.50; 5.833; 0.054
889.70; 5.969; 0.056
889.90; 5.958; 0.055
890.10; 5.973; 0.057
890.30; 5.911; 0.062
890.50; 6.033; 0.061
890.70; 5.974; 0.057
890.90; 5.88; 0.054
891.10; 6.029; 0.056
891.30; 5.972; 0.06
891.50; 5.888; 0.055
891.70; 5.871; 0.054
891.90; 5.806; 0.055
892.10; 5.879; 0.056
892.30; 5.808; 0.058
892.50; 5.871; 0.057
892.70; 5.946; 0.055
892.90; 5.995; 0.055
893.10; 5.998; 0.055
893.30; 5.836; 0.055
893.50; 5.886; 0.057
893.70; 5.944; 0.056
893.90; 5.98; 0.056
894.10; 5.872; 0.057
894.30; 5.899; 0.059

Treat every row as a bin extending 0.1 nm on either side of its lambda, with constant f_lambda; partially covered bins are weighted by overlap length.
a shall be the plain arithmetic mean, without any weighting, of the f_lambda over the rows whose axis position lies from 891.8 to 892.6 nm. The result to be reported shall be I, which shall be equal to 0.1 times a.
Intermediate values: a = 5.84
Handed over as 0.584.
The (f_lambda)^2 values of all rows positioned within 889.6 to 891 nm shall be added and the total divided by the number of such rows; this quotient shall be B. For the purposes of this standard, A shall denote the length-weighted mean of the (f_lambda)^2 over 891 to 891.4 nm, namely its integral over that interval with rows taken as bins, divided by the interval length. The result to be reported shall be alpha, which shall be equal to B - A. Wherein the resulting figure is -0.52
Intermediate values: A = 36.0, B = 35.5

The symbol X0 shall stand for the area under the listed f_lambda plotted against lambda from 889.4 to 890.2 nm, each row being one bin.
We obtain 4.75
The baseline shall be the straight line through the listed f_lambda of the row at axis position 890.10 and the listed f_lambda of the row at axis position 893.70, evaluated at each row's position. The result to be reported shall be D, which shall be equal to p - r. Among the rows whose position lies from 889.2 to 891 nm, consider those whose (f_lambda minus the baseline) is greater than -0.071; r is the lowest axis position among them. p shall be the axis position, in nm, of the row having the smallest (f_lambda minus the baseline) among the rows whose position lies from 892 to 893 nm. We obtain 3.00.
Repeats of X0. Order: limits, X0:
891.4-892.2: 4.69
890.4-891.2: 4.78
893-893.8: 4.73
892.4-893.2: 4.76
